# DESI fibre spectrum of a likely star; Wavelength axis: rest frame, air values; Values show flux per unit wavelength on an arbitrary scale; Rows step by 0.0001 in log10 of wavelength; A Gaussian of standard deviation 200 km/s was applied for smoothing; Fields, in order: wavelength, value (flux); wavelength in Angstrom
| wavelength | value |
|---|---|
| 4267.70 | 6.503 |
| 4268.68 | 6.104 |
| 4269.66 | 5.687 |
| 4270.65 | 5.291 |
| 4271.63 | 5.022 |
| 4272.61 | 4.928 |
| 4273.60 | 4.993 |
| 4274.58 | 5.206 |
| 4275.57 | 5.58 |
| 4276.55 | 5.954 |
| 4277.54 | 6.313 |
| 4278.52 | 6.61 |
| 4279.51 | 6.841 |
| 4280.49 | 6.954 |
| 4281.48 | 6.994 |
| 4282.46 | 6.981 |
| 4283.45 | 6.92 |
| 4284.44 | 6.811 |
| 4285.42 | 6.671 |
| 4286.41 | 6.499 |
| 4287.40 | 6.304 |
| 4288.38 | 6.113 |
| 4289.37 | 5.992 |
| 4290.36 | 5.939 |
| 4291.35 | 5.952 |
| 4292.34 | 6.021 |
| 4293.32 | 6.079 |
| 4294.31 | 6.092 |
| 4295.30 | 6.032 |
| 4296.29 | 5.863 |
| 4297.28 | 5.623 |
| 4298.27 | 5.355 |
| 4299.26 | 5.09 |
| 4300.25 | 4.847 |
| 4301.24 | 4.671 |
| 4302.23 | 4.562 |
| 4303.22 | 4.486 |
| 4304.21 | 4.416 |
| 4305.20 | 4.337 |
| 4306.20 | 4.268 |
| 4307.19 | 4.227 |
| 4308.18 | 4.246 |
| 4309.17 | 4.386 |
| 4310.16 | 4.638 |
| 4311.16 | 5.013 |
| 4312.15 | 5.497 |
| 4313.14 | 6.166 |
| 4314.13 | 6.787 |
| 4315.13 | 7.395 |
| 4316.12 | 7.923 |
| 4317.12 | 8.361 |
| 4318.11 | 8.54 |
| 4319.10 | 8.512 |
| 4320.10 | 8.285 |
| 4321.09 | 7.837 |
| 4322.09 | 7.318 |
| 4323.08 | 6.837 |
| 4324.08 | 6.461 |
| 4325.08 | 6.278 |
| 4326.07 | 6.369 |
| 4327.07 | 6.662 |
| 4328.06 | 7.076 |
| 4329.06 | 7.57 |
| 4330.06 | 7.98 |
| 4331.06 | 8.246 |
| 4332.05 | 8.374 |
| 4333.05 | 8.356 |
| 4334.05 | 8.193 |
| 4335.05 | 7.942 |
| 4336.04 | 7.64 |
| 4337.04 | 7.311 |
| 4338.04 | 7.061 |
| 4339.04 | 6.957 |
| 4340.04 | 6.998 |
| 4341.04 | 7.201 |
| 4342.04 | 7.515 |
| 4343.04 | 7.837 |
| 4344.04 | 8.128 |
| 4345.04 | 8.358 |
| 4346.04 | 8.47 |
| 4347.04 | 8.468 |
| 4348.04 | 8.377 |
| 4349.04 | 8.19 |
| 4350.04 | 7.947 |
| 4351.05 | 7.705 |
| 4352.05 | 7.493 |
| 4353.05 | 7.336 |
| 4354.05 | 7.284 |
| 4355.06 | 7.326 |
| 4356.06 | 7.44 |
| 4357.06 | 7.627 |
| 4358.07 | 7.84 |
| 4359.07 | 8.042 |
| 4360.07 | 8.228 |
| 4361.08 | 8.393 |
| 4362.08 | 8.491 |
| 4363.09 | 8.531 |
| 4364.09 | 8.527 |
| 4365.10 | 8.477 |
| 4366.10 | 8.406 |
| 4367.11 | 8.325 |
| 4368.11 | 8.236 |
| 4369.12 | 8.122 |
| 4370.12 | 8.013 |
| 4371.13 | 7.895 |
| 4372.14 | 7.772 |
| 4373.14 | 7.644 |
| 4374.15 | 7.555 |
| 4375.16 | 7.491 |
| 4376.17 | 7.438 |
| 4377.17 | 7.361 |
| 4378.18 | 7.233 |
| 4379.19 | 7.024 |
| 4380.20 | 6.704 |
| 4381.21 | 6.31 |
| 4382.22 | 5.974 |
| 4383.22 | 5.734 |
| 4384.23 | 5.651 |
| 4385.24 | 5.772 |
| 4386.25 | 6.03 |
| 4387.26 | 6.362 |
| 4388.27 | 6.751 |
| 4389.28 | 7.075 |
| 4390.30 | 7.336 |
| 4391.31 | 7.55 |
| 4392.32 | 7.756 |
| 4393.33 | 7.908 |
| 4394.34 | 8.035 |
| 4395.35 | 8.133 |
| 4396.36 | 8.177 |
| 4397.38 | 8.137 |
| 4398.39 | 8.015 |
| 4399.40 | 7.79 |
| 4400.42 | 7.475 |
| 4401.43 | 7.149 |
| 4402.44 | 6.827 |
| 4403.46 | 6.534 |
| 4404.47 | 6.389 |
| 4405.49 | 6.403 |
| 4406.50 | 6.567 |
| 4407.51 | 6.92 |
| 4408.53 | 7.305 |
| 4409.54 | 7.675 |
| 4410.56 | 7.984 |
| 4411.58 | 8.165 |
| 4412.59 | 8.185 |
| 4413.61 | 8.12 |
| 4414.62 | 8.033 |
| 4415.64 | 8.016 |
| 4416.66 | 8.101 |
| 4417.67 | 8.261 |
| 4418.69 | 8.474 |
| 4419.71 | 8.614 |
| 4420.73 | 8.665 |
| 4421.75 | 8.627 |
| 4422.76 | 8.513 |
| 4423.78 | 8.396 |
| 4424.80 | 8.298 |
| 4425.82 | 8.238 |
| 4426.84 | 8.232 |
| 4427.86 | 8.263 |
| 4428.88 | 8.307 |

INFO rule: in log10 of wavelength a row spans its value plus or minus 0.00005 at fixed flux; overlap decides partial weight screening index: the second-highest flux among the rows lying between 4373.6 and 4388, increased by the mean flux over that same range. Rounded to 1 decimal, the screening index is 14.1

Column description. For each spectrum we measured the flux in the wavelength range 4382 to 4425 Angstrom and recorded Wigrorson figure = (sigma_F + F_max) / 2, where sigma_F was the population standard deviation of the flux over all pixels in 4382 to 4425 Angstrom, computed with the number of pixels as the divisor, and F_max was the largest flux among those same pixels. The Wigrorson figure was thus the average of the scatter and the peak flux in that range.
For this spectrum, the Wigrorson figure 4.8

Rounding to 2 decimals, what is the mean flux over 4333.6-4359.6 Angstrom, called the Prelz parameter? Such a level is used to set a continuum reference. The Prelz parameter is 7.72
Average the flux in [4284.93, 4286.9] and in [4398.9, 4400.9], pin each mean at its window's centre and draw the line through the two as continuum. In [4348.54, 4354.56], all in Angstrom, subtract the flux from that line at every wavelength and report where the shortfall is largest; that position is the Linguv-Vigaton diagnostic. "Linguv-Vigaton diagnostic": 4354.05 Angstrom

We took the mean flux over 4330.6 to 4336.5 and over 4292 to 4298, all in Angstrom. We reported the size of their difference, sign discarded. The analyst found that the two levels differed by 2.2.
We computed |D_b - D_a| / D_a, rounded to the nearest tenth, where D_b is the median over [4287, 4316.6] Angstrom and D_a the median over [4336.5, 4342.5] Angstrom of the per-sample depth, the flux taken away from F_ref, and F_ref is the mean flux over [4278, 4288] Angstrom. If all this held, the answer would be -4.2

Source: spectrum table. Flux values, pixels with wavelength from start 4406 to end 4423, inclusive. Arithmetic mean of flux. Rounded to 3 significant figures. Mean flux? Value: 8.01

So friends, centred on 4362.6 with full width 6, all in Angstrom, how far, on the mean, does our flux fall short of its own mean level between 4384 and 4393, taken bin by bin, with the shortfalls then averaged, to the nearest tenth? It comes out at -1.7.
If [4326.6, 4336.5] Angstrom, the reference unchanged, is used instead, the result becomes -1.1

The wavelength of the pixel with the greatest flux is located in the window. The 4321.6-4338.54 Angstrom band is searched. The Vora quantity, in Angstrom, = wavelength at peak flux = 4332.05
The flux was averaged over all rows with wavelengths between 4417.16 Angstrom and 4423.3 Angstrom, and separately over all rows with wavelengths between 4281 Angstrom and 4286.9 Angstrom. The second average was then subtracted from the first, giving 1.7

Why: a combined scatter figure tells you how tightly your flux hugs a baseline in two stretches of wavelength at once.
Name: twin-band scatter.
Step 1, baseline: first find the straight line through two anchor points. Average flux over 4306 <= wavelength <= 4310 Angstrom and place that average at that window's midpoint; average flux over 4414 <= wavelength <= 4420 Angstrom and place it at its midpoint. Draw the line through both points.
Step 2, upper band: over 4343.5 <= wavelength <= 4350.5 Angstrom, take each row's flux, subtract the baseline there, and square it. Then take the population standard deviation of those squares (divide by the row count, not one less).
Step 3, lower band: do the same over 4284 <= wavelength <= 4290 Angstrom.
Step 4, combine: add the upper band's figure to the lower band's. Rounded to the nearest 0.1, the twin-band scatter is 3.1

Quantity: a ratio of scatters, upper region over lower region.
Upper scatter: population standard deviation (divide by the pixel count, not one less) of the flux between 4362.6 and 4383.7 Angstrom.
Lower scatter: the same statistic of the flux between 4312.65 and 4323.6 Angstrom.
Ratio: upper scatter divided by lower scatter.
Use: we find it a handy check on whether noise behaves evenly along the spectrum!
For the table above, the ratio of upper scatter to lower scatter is 1.1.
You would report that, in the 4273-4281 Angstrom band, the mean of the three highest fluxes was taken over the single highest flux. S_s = 0.978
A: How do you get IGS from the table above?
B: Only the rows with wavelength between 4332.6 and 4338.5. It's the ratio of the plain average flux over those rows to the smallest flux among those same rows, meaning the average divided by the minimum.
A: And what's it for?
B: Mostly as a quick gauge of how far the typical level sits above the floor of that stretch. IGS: 1.10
